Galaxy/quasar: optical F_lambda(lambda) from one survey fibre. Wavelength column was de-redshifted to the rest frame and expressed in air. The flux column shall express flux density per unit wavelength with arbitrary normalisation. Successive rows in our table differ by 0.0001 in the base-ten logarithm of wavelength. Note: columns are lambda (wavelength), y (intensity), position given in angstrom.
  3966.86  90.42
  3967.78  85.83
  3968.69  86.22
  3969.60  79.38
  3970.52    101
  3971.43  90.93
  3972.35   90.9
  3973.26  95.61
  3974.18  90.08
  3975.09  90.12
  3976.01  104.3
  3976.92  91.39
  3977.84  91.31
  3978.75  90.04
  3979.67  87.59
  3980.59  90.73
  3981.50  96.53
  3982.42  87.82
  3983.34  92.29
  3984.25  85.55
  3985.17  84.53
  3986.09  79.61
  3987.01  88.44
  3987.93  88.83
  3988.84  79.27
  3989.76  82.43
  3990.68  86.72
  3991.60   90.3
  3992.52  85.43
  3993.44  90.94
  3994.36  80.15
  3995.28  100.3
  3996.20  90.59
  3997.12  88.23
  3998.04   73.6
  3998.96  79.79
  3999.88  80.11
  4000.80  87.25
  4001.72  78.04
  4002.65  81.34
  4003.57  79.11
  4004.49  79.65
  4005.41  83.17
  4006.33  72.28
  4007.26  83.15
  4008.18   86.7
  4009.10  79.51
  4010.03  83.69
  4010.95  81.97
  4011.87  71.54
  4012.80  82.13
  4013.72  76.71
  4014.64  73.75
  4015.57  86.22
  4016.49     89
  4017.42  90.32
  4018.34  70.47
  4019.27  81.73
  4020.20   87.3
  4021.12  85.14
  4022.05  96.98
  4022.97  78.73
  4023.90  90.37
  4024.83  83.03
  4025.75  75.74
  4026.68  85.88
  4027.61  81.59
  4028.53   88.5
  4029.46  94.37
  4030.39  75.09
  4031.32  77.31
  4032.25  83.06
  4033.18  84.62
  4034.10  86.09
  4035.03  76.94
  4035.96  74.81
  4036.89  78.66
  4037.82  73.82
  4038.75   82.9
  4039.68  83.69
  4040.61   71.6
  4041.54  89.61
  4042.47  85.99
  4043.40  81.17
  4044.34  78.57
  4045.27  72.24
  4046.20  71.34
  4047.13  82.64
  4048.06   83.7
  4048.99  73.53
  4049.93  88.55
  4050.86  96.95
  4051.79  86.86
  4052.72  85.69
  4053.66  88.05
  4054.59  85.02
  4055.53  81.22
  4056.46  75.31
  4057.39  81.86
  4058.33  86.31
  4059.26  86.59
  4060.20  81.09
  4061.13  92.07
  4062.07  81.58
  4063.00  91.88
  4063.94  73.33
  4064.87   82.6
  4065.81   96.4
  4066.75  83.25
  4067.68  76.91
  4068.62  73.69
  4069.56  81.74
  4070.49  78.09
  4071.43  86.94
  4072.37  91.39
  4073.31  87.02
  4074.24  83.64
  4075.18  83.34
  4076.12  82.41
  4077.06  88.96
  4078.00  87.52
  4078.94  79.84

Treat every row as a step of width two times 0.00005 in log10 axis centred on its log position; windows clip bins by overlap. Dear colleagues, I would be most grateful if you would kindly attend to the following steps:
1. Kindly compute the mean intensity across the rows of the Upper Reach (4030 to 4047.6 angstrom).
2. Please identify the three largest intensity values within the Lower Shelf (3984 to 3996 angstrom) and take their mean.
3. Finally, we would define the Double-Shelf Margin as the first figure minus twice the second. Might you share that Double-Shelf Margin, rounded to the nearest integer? -108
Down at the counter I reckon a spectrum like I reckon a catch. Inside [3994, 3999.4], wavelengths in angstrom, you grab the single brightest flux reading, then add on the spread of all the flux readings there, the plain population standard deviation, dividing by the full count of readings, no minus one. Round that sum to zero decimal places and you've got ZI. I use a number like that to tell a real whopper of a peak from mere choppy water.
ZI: 109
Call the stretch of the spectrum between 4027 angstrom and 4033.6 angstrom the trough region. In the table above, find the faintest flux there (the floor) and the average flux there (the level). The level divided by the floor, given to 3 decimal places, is 1.112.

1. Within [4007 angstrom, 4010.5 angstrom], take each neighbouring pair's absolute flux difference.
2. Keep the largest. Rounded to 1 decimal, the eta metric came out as 7.2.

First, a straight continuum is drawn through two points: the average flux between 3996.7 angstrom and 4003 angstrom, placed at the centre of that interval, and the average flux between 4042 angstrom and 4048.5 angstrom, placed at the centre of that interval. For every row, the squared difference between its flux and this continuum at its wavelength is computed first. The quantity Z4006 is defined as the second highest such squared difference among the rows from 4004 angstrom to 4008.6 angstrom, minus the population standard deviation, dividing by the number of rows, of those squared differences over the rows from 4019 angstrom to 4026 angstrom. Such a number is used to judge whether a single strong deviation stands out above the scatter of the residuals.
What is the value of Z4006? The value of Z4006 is -54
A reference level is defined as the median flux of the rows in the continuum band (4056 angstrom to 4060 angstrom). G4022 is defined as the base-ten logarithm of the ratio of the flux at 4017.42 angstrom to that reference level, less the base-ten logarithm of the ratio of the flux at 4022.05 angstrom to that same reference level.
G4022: -0.03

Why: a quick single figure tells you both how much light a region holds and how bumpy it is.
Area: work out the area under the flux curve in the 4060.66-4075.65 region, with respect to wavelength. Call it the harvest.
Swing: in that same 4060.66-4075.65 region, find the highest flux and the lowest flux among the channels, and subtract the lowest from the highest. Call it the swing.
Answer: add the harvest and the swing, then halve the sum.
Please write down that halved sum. 641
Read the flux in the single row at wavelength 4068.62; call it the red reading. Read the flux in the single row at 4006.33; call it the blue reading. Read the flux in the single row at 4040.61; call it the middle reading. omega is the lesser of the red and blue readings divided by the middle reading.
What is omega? 1.01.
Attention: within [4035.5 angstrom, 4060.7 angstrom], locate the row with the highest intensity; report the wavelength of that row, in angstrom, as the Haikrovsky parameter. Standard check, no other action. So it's 4050.86 angstrom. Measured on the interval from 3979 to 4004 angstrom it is 3995.28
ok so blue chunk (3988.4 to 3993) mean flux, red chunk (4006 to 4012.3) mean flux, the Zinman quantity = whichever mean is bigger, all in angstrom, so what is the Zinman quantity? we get 84.8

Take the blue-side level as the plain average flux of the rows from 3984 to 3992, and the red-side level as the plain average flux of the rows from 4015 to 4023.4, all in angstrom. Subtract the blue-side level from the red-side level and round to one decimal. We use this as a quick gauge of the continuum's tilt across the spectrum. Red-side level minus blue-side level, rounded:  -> 0.0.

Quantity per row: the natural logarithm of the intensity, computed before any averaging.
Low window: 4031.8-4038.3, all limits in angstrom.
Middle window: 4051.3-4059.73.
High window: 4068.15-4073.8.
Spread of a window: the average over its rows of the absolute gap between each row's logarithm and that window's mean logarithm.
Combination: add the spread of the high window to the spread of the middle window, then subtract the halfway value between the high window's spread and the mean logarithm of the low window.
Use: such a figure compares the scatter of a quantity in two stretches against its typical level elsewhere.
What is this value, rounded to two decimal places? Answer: -2.12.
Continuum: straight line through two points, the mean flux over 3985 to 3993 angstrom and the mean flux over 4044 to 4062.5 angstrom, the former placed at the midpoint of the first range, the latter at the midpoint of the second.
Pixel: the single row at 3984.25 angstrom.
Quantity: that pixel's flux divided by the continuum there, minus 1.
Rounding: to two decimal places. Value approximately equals 0.00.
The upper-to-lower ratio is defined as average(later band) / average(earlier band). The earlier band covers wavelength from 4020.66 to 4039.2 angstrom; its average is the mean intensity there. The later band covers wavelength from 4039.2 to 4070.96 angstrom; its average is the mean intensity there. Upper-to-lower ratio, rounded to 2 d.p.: 1.00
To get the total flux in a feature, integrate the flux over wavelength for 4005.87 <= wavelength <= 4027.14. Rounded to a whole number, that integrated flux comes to 1750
